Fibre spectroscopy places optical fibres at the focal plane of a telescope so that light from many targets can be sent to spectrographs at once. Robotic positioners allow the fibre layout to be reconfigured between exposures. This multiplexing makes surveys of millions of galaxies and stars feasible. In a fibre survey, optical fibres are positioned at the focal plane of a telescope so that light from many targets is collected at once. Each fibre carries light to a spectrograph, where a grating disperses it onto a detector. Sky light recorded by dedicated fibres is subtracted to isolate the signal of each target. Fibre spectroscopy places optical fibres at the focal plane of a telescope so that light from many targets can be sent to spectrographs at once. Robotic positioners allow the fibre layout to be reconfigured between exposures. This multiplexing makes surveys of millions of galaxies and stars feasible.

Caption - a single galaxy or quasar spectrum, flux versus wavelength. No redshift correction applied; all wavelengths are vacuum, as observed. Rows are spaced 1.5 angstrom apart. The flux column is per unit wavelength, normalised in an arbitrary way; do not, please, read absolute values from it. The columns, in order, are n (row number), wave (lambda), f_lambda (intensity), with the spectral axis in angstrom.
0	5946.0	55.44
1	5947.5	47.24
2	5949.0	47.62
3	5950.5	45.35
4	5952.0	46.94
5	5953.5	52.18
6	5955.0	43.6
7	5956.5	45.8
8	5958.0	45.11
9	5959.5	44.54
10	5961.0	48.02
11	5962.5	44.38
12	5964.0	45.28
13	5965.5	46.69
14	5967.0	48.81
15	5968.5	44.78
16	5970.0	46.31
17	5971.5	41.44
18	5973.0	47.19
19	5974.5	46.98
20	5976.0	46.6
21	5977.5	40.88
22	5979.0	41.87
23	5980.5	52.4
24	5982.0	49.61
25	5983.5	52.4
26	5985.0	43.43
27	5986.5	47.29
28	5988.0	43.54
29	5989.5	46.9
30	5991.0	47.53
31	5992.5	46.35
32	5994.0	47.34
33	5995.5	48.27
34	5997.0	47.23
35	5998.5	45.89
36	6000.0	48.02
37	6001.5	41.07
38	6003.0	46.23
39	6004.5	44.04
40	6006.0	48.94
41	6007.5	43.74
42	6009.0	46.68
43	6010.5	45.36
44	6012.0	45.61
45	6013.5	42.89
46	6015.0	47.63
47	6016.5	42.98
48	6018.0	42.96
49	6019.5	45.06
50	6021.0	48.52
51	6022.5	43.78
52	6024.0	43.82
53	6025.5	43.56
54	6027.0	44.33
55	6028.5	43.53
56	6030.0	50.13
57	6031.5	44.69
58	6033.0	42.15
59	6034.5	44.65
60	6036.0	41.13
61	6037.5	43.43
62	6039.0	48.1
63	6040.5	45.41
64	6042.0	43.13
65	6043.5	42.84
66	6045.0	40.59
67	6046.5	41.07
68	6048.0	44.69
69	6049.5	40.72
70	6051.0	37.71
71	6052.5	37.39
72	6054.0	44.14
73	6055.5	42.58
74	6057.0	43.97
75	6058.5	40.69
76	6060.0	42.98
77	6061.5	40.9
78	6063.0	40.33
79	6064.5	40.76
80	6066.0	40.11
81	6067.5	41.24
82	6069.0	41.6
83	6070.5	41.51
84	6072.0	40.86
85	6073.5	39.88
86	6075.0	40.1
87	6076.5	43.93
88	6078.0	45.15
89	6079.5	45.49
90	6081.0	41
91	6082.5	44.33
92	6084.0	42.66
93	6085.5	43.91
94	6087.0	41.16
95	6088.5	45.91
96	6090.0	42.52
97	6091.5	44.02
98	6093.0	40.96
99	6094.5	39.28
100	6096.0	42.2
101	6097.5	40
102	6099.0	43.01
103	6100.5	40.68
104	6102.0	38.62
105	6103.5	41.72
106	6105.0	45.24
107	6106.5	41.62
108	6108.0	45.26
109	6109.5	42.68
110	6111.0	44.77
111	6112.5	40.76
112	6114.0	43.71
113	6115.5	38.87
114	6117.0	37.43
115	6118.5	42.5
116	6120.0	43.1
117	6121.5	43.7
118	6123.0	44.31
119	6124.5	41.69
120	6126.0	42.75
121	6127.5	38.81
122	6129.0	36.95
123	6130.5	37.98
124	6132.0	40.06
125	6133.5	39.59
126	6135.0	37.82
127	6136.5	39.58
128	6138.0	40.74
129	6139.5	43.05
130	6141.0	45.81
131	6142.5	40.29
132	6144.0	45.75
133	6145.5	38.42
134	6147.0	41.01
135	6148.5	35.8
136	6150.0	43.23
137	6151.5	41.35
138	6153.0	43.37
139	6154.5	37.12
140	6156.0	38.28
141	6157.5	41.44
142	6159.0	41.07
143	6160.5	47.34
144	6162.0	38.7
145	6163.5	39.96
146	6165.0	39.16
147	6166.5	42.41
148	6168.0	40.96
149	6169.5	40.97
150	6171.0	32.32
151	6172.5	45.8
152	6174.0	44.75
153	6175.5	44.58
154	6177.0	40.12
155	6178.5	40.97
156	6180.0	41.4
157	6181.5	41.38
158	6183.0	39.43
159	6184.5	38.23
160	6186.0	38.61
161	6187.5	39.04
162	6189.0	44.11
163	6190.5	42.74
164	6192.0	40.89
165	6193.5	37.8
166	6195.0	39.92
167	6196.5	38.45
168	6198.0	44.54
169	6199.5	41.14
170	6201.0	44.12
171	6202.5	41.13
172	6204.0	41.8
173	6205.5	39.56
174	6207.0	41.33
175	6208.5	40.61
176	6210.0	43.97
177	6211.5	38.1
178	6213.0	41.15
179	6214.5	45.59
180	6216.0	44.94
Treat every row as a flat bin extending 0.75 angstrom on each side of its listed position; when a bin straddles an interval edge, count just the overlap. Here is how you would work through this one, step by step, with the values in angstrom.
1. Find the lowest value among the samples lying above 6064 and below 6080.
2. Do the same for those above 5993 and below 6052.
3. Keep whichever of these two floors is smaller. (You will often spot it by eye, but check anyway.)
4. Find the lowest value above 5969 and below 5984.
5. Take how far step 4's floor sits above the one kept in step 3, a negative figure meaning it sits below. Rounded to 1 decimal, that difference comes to 3.2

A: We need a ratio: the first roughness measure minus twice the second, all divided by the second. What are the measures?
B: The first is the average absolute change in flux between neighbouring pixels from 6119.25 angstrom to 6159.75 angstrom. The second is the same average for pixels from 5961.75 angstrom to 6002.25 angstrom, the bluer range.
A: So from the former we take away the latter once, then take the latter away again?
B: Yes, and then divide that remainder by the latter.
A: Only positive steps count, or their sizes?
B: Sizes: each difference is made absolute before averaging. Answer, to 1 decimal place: -1.1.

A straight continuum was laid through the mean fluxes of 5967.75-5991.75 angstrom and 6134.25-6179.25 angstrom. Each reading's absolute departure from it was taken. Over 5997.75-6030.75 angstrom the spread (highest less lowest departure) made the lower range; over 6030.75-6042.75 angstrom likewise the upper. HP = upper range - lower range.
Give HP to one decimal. -1.8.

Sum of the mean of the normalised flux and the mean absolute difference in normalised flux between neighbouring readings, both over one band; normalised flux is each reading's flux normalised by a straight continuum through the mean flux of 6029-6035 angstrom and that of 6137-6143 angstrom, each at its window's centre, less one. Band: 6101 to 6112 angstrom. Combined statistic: 0.06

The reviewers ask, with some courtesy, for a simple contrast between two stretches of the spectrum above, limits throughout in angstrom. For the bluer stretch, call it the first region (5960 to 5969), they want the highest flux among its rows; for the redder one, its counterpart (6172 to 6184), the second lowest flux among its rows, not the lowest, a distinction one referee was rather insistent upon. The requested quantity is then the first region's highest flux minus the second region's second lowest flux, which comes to 8.7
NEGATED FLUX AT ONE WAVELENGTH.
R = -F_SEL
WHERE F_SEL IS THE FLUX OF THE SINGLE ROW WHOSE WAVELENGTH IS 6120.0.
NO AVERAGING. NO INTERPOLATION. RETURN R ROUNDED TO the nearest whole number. -43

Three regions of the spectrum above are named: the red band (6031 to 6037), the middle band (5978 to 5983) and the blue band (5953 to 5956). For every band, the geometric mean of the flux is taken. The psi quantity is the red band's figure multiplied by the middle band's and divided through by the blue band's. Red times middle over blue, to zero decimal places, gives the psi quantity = 43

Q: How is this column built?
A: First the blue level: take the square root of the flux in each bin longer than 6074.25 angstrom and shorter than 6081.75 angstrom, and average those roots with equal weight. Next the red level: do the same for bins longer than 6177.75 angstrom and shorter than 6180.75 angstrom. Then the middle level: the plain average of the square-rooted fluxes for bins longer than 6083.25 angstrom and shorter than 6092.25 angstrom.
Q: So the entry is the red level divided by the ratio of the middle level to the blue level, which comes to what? 6.40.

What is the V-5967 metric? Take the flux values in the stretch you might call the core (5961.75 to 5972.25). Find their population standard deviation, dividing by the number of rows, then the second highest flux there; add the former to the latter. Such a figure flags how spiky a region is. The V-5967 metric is 49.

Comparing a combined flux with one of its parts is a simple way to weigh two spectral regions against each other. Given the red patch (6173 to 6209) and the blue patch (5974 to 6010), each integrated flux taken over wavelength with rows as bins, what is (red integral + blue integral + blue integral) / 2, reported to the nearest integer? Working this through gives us 2410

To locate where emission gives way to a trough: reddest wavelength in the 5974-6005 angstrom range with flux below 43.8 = 6001.5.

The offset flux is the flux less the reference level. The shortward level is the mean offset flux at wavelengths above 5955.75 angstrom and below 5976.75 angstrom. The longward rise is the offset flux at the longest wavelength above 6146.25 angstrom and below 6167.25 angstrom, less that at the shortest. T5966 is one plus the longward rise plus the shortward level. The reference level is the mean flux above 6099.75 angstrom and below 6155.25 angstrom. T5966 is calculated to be 7.0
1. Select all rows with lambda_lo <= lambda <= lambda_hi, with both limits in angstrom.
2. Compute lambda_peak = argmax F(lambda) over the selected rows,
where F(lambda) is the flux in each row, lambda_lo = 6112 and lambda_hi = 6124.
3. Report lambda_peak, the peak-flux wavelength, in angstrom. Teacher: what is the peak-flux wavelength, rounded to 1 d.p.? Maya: 6123.0 angstrom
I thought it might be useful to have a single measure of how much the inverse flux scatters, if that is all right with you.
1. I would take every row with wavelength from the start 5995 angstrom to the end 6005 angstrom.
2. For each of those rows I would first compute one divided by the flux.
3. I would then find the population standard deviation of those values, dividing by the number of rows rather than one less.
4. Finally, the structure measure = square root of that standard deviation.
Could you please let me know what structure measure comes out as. 0.034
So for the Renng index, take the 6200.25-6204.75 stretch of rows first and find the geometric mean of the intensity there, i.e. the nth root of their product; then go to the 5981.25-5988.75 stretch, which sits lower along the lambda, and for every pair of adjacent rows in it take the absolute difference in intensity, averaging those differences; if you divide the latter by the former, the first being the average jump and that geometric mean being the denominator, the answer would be 0.11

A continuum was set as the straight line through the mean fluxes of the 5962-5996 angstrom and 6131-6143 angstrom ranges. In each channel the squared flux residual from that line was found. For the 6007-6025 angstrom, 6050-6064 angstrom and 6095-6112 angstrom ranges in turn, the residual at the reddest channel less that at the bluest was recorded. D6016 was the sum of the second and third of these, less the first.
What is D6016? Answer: -17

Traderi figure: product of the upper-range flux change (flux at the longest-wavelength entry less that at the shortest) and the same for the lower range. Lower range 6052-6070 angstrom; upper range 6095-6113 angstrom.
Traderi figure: -6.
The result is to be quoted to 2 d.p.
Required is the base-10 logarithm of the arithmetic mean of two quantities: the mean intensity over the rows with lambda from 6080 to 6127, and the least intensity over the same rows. 1.60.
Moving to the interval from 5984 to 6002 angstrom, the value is 1.64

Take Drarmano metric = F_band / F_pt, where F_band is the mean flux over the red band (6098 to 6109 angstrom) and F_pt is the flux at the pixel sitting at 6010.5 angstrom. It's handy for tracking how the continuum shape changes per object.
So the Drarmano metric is 0.93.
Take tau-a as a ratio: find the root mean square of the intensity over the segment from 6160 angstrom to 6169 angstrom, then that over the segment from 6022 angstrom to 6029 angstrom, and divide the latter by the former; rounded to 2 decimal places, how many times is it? 1.05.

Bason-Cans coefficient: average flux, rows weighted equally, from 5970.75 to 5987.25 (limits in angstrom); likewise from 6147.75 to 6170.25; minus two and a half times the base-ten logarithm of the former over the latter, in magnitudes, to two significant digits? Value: -0.14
